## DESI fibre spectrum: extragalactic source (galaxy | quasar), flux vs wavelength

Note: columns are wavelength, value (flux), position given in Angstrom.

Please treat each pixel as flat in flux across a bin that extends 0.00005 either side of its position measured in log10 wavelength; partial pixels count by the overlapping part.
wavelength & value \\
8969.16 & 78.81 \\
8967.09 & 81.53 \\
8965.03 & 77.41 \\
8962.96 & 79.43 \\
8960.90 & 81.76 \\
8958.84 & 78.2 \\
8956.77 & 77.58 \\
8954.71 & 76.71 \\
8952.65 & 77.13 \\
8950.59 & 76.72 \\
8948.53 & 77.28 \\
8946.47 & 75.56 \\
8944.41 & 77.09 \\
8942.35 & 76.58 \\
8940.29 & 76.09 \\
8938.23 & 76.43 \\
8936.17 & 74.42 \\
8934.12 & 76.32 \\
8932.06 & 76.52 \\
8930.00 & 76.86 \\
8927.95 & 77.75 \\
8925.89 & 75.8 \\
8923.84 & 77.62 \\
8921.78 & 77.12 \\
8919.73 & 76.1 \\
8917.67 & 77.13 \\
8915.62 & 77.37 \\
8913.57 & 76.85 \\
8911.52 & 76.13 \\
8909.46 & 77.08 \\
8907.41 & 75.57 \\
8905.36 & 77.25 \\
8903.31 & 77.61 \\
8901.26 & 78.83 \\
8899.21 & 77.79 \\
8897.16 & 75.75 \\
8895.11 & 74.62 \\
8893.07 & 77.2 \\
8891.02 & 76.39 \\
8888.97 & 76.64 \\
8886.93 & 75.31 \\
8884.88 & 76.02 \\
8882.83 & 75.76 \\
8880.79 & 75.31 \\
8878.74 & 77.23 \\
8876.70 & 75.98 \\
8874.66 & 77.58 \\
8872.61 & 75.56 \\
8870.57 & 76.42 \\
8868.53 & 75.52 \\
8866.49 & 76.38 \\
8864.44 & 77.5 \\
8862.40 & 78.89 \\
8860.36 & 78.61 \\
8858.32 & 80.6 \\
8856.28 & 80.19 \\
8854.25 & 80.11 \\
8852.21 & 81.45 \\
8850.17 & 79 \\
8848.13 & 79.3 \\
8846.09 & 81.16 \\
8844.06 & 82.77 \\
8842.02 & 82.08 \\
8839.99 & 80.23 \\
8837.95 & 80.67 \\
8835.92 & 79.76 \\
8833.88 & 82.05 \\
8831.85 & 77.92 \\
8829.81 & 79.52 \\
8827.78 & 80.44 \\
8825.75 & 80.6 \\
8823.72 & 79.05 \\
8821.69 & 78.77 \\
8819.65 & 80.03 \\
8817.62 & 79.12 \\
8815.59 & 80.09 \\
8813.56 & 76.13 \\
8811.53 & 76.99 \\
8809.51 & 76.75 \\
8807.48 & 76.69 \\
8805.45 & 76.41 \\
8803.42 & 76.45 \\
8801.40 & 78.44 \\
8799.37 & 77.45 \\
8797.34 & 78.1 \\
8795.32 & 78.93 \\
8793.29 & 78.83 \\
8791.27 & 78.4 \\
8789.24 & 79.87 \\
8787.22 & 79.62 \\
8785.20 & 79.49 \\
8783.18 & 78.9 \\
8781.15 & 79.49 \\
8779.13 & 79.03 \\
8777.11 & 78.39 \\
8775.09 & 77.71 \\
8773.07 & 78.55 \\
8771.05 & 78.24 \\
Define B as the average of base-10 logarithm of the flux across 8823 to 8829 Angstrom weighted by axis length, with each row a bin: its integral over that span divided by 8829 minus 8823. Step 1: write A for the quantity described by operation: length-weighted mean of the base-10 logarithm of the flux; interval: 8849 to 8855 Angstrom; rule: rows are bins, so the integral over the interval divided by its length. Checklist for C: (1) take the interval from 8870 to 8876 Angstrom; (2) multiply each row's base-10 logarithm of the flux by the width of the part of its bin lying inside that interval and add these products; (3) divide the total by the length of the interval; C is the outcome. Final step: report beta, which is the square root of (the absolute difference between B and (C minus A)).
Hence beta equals 1.39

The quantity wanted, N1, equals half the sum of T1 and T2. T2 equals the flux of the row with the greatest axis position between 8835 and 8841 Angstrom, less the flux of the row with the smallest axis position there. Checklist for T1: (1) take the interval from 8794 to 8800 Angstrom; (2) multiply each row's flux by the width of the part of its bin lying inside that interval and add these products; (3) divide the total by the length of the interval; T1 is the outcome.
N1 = 39.3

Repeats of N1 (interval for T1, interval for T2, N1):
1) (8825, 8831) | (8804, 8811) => 40.2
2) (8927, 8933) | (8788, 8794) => 38.0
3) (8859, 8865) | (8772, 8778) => 39.2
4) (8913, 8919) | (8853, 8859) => 38.8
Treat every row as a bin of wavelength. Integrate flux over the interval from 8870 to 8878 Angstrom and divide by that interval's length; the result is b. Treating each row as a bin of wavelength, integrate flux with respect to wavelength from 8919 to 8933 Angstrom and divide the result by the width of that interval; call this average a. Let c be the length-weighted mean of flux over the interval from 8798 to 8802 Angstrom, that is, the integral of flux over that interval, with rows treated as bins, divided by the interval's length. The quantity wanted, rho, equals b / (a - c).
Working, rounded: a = 76.9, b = 76.4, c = 77.8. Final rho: -84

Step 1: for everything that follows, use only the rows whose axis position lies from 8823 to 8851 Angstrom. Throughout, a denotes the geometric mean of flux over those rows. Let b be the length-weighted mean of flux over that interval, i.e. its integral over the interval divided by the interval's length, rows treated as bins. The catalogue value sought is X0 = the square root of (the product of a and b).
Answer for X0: 80.3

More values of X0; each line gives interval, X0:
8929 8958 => 76.5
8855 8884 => 77.3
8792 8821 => 77.9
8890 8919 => 76.8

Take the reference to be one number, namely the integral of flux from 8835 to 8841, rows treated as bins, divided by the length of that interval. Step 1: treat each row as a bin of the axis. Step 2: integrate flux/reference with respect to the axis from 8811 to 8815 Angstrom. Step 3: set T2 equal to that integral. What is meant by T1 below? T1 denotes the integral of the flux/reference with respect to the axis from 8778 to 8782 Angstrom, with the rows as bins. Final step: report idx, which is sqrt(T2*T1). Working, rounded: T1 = 3.95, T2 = 3.83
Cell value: 3.89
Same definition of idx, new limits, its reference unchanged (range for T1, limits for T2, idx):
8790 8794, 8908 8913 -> 4.32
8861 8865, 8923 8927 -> 3.86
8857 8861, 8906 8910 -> 3.89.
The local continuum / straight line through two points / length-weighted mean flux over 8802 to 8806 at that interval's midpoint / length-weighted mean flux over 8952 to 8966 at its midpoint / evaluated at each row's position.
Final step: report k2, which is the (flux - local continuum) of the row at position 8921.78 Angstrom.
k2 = -0.8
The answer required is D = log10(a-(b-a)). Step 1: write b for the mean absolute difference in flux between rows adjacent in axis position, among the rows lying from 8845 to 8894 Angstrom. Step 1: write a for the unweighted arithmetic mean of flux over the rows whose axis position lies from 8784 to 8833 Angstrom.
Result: 2.19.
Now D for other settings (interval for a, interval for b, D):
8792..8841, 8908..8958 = 2.19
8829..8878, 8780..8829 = 2.20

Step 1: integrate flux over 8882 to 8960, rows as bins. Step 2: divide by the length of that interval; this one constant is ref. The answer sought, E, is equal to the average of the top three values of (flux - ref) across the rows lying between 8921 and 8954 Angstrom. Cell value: 0.9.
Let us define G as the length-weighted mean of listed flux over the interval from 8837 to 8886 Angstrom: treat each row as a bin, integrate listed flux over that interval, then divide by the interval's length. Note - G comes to 78.5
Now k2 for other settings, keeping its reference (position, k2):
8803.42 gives -0.3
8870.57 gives -1.0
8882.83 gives -1.8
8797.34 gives 1.5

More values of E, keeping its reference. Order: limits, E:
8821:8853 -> 5.6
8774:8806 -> 3.0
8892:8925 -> 1.4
